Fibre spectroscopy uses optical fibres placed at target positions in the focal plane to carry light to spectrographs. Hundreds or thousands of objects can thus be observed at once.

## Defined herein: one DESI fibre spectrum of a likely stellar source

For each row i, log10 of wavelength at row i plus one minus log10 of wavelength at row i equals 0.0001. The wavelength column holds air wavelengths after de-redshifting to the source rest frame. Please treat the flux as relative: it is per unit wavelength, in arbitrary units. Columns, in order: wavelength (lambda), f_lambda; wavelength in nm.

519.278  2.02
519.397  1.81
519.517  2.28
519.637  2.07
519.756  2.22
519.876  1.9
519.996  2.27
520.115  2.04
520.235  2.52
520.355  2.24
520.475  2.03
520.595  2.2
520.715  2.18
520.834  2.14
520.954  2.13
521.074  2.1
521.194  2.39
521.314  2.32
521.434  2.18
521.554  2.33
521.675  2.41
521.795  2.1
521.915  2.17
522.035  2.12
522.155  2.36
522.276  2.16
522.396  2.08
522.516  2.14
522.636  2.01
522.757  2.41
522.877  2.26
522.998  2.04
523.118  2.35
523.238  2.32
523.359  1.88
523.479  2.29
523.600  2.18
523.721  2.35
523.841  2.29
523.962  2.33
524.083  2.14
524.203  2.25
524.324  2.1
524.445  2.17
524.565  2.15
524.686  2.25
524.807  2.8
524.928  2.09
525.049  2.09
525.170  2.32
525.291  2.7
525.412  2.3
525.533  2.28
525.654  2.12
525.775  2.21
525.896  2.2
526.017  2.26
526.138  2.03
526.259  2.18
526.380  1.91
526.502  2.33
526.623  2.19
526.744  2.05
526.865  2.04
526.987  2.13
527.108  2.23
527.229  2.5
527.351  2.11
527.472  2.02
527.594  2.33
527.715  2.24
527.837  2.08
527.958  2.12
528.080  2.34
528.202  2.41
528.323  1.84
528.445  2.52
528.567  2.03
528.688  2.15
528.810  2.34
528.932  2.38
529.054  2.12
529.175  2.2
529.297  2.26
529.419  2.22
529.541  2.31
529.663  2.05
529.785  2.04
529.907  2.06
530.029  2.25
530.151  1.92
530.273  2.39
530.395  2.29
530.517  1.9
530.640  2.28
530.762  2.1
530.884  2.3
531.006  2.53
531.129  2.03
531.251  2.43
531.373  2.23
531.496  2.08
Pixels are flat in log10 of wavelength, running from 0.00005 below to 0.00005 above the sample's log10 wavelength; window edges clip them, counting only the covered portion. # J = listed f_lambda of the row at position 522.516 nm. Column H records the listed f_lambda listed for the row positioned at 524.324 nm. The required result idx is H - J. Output -0.04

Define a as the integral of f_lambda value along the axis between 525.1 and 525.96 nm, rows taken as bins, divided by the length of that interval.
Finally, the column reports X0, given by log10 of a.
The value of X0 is 0.362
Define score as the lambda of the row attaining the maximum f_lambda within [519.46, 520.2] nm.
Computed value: 519.517 nm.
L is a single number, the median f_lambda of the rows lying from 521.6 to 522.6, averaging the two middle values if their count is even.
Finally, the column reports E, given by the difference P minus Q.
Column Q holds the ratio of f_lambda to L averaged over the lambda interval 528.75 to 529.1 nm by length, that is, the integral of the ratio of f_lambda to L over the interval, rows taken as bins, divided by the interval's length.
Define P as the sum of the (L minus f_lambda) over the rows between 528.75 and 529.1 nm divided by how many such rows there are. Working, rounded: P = -0.13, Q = 1.06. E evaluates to -1.19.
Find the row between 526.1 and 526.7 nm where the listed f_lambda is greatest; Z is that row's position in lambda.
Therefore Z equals 526.502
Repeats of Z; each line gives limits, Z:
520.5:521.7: 521.675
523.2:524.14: 523.721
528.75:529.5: 528.932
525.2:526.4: 525.291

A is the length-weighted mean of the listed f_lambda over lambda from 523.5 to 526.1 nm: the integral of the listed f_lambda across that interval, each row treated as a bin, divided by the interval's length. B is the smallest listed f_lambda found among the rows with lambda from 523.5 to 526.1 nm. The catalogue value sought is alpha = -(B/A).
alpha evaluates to -0.92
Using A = 2.264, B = 2.09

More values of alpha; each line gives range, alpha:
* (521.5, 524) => -0.85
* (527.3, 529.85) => -0.84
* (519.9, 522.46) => -0.92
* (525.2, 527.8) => -0.87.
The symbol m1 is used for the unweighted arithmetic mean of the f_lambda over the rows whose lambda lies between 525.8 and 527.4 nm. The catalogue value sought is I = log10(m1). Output 0.336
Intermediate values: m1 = 2.17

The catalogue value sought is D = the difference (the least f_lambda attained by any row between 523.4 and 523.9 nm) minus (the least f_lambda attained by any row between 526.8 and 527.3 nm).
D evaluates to 0.14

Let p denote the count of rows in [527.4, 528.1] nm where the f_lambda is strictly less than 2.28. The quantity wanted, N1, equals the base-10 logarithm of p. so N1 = 0.60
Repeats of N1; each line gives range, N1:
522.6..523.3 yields 0.48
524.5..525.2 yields 0.60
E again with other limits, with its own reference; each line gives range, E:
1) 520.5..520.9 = -1.03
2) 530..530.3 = -1.04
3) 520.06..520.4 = -1.17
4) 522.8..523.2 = -1.11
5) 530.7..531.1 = -1.22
